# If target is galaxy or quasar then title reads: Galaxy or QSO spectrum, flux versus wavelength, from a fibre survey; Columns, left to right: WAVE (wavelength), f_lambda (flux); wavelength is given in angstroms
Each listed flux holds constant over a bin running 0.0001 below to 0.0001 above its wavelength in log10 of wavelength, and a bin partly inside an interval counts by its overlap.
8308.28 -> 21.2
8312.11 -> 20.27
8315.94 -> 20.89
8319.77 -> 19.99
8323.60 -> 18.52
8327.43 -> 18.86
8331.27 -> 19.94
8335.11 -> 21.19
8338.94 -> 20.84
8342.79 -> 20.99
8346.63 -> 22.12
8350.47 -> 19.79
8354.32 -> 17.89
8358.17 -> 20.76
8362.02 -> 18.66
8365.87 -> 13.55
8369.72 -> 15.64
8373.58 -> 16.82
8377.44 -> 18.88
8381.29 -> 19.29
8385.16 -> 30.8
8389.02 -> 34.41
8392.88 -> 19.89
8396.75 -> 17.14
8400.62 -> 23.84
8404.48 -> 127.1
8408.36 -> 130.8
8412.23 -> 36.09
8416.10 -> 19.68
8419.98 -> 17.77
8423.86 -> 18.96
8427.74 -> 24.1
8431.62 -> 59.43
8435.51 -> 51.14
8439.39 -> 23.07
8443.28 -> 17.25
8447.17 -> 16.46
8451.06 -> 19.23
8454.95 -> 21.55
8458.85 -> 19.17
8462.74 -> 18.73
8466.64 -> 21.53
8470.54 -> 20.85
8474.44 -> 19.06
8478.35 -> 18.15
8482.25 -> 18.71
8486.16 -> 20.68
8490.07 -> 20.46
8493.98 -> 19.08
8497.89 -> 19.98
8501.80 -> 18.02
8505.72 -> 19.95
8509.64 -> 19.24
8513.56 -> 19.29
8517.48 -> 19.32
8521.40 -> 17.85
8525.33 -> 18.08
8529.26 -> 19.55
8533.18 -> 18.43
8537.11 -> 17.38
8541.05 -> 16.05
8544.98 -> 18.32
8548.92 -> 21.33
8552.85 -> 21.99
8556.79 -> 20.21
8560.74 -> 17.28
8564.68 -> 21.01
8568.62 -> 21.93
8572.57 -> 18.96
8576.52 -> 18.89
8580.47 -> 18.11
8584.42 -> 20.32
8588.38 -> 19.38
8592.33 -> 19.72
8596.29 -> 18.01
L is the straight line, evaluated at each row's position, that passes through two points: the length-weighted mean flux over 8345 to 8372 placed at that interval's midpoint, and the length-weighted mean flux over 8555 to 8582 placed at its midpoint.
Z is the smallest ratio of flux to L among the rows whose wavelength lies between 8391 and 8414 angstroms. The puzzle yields 0.93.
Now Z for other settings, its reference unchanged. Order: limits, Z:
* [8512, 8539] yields 0.90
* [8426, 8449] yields 0.88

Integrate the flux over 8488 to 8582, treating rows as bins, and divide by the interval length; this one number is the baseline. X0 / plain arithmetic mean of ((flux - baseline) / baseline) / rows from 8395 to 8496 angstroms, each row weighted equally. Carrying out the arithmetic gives 0.642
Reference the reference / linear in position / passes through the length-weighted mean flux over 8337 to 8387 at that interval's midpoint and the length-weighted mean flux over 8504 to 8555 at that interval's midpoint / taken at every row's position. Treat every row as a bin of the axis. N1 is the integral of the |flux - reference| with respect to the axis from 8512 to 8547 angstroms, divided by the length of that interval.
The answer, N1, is 1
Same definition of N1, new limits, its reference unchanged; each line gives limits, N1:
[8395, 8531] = 10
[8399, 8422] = 41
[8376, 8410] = 28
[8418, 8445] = 12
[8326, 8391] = 3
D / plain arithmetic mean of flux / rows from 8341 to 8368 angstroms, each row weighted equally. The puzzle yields 19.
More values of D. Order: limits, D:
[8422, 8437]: 38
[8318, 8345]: 20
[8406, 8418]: 62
